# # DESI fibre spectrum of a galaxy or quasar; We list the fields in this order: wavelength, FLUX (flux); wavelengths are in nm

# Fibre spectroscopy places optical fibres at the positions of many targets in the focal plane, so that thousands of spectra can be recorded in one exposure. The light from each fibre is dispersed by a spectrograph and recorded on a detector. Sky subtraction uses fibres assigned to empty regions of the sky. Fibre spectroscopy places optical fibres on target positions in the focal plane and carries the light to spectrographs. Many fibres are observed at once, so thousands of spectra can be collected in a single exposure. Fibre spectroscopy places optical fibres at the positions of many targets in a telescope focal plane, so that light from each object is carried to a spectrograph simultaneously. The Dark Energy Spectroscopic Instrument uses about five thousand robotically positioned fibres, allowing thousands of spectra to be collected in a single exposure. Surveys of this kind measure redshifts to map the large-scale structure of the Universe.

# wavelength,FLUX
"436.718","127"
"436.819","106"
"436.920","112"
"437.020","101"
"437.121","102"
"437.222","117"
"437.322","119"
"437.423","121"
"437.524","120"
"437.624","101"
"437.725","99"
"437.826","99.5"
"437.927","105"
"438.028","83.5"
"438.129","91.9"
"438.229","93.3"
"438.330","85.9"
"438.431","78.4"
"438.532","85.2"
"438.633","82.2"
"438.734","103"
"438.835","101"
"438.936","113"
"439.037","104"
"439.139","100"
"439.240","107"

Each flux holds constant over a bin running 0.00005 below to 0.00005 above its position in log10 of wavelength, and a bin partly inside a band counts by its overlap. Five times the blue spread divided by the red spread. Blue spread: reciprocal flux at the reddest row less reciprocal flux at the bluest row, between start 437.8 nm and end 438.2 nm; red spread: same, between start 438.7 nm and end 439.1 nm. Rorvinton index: -45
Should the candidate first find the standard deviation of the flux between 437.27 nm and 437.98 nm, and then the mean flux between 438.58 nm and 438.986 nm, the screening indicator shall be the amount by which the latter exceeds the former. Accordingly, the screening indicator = 90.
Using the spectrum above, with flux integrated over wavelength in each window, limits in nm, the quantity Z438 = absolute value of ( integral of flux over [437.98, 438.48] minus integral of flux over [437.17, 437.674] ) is 15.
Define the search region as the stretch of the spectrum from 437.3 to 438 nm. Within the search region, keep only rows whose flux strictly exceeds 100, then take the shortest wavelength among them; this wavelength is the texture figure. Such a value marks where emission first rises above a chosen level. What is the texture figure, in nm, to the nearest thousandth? 437.322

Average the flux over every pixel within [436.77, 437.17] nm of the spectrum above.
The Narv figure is 105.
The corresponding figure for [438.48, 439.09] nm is 98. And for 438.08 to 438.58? 87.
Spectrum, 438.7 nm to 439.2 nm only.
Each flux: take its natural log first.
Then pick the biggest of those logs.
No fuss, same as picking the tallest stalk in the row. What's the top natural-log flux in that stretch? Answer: 4.73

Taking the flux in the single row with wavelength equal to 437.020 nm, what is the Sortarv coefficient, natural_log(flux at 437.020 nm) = 4.62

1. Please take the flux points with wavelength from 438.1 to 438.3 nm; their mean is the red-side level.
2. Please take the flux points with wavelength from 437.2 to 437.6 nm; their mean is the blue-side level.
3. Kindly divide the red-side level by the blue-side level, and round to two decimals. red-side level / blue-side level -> 0.78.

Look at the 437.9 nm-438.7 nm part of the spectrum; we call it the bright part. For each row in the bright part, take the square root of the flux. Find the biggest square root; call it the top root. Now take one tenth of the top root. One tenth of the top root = 1.02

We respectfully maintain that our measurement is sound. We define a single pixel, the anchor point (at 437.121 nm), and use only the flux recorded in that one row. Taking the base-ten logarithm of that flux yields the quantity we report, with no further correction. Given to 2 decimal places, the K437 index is 2.01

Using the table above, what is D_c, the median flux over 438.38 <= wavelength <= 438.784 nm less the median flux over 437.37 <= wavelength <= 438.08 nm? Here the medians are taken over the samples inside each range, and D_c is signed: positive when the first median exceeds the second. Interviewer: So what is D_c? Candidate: -17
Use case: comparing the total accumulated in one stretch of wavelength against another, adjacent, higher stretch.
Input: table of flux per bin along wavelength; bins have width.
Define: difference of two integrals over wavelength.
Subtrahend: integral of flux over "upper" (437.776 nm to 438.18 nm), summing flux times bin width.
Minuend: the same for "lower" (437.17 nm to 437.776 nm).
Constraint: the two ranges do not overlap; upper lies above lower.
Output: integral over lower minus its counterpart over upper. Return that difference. 30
